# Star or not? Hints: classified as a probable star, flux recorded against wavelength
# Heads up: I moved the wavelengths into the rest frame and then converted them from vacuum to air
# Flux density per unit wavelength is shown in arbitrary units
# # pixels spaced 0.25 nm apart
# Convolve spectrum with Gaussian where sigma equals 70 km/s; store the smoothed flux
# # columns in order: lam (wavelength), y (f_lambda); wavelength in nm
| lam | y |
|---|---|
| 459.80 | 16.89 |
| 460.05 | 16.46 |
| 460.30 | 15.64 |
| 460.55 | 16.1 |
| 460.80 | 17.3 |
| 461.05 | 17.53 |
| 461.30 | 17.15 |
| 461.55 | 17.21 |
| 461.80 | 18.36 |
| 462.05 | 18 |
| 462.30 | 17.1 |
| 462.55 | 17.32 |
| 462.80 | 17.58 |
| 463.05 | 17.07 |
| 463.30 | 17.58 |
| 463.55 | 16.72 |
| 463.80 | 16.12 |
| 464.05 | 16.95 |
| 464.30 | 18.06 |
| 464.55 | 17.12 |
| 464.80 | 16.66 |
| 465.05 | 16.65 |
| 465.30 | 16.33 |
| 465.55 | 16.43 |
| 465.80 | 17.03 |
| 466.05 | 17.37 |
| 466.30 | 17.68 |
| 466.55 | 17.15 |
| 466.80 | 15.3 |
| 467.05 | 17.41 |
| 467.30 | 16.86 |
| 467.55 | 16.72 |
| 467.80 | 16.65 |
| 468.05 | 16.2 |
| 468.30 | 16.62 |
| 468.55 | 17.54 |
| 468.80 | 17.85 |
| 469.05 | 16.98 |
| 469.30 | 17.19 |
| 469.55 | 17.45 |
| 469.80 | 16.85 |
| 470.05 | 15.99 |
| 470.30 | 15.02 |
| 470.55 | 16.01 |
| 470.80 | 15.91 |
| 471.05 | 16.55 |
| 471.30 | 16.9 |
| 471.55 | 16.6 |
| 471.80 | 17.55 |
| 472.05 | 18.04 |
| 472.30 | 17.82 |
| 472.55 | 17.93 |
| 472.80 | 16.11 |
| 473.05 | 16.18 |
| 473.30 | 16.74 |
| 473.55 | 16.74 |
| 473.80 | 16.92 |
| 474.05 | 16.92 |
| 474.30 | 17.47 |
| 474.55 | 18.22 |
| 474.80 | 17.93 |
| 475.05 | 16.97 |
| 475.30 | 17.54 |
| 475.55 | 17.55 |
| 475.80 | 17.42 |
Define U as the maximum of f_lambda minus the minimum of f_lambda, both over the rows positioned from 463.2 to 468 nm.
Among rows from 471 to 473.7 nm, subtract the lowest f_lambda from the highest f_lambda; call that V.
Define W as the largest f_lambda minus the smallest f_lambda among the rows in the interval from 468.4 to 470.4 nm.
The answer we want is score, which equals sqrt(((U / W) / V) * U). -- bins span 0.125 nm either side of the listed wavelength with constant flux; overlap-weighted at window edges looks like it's 1.18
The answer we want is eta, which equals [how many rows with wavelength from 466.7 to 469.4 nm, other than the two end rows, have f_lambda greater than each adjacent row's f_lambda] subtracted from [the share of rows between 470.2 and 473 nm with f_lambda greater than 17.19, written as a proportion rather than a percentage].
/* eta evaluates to -1.64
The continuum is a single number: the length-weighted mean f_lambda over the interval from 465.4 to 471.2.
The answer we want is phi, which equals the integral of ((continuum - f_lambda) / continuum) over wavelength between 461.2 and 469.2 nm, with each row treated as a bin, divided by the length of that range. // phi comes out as -0.020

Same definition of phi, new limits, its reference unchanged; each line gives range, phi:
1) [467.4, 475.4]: -0.013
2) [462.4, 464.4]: -0.026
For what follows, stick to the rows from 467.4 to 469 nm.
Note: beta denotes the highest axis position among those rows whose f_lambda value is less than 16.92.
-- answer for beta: 468.30 nm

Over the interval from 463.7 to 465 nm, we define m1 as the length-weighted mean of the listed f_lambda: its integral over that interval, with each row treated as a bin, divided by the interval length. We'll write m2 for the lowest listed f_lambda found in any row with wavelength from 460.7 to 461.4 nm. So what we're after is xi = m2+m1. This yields 34.13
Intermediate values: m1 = 17.0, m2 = 17.15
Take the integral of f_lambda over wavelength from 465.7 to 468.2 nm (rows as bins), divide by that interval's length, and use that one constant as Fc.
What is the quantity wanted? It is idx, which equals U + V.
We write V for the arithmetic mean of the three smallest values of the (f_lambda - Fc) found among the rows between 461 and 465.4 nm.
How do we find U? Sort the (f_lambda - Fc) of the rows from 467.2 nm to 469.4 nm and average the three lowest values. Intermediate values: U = -0.3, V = -0.5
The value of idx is -0.81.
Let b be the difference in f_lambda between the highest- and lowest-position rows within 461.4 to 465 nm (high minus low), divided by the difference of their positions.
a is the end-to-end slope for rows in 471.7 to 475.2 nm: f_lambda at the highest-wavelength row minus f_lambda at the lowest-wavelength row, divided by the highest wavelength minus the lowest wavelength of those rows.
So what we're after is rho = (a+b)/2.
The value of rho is -0.17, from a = -0.2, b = -0.2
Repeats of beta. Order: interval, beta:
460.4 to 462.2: 460.55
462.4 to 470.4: 470.30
